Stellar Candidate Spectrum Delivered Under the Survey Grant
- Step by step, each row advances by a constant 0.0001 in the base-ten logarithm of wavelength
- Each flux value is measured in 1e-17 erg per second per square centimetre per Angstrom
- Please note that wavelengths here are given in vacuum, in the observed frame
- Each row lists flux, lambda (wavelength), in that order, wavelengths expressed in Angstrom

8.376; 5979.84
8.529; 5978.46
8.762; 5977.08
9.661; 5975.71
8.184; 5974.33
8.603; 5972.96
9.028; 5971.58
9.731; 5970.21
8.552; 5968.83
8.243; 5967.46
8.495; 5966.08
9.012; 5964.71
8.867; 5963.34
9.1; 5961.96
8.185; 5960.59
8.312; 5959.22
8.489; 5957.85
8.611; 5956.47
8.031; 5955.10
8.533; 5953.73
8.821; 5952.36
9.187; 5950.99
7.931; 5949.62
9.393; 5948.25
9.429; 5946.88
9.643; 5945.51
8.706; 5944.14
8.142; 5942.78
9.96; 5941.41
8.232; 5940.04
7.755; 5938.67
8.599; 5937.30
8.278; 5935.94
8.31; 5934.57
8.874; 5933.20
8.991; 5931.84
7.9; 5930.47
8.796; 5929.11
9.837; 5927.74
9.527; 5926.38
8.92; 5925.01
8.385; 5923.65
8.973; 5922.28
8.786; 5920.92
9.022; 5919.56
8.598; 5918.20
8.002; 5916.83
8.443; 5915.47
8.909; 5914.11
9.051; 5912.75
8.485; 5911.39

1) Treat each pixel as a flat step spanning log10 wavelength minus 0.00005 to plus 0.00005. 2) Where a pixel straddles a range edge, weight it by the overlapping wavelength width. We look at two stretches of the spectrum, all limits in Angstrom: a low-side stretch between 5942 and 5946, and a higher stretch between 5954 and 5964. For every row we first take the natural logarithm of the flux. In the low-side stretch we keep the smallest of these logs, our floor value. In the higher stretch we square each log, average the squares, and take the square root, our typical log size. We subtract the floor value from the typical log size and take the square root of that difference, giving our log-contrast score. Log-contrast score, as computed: 0.21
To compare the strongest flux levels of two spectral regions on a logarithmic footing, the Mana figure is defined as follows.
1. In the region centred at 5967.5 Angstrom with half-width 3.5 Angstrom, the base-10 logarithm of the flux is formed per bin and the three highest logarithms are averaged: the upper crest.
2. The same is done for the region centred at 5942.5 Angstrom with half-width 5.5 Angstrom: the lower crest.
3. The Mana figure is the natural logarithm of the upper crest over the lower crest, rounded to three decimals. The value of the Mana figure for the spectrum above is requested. -0.028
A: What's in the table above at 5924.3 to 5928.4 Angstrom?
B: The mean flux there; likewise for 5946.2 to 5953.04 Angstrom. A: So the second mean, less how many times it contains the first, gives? 8.00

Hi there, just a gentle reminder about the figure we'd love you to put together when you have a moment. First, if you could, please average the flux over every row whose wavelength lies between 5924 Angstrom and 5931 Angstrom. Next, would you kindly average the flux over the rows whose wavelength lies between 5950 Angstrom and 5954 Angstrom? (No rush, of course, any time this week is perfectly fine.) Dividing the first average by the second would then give 1.02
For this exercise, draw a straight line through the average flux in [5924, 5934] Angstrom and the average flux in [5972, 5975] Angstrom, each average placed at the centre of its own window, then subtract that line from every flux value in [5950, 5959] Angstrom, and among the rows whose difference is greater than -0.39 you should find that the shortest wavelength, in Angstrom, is 5950.99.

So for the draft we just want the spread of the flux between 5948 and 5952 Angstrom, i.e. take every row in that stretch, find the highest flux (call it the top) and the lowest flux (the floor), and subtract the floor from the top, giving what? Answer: 1.5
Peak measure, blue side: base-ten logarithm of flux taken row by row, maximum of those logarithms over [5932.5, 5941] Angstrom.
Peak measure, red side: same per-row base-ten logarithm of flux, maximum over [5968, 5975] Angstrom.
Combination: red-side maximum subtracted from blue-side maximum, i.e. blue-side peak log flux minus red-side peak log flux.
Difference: -0.040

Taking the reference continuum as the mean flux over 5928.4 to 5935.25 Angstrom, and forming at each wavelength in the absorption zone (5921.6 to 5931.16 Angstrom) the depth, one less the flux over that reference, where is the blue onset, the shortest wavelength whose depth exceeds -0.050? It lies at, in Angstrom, 5922.28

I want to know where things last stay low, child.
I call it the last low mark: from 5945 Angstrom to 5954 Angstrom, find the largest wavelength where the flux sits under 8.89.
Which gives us 5953.73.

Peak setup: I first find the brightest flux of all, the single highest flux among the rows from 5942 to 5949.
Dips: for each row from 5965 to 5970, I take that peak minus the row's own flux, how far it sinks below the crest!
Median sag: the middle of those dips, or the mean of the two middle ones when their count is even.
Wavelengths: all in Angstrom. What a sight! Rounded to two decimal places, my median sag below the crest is 1.15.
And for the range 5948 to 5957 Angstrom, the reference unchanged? 1.03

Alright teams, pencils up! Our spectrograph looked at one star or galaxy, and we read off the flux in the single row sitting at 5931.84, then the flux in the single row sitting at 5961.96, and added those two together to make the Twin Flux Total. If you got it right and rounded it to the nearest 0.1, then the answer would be 18.1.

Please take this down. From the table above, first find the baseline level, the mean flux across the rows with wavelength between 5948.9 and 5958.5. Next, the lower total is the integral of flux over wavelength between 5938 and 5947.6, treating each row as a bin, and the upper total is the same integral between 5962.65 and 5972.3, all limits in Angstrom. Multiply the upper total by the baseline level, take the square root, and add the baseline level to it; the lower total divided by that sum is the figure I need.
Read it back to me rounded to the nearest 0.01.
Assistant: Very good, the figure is 2.39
